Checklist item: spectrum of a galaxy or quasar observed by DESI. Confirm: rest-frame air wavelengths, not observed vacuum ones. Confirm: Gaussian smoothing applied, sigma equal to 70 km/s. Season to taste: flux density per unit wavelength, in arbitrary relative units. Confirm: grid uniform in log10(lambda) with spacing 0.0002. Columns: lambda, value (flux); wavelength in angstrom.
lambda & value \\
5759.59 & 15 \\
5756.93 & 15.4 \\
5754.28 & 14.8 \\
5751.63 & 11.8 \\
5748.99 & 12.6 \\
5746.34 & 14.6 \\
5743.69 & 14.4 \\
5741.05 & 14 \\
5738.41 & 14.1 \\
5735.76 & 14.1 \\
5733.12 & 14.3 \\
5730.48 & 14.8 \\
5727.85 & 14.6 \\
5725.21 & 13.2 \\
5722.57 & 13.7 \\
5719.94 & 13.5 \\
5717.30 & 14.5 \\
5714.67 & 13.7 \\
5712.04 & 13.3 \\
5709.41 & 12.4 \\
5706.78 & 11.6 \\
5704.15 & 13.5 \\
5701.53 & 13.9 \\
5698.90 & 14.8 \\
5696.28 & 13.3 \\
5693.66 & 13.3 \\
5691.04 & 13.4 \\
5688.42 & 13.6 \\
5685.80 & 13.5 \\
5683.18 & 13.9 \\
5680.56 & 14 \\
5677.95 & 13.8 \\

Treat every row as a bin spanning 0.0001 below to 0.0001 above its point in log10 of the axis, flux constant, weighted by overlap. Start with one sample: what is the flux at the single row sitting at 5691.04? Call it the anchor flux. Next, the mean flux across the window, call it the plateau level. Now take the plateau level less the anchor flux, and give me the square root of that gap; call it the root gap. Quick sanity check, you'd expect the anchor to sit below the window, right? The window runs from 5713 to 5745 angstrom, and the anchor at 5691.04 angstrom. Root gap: 0.82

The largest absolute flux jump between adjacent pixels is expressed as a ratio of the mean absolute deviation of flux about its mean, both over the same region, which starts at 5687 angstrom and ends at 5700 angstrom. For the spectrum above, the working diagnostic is 3.35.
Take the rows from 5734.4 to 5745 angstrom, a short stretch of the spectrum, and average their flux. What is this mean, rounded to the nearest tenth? 14.2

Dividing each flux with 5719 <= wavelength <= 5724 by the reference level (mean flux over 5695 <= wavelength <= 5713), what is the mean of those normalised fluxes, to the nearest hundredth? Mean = 1.03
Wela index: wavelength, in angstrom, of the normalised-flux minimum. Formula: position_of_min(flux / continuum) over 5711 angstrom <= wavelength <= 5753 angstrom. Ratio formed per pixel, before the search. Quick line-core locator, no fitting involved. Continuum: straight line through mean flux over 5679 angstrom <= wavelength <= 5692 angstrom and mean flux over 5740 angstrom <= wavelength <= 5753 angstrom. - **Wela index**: 5751.63 angstrom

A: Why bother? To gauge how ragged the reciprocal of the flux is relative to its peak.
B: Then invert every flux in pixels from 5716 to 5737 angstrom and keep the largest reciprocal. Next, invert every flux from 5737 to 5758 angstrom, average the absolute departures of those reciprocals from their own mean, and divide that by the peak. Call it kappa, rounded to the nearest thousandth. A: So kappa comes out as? 0.066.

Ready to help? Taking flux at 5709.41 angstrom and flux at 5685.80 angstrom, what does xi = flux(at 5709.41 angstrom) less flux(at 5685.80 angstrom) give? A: -1.1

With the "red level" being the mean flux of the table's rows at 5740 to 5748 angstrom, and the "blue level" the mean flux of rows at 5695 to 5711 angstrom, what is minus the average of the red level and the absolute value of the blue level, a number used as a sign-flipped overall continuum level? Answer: -13.8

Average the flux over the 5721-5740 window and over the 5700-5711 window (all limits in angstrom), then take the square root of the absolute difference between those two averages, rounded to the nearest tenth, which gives 1.1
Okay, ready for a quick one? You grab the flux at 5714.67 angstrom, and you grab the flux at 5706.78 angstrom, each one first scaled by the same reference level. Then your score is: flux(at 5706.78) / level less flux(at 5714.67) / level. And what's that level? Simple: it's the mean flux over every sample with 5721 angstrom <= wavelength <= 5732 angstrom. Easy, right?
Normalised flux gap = -0.15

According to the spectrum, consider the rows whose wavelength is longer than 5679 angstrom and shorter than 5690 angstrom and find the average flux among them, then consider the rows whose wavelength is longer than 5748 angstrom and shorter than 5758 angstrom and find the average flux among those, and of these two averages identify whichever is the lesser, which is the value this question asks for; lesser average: 13.65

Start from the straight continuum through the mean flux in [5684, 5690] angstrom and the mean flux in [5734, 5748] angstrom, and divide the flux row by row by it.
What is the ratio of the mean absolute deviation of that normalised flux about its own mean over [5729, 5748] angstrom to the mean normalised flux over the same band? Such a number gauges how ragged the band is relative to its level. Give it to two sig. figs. 0.016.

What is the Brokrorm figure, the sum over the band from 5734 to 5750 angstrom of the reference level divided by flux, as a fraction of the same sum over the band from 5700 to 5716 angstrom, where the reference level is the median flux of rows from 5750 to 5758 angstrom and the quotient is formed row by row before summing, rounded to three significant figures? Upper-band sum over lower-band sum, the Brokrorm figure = 0.934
